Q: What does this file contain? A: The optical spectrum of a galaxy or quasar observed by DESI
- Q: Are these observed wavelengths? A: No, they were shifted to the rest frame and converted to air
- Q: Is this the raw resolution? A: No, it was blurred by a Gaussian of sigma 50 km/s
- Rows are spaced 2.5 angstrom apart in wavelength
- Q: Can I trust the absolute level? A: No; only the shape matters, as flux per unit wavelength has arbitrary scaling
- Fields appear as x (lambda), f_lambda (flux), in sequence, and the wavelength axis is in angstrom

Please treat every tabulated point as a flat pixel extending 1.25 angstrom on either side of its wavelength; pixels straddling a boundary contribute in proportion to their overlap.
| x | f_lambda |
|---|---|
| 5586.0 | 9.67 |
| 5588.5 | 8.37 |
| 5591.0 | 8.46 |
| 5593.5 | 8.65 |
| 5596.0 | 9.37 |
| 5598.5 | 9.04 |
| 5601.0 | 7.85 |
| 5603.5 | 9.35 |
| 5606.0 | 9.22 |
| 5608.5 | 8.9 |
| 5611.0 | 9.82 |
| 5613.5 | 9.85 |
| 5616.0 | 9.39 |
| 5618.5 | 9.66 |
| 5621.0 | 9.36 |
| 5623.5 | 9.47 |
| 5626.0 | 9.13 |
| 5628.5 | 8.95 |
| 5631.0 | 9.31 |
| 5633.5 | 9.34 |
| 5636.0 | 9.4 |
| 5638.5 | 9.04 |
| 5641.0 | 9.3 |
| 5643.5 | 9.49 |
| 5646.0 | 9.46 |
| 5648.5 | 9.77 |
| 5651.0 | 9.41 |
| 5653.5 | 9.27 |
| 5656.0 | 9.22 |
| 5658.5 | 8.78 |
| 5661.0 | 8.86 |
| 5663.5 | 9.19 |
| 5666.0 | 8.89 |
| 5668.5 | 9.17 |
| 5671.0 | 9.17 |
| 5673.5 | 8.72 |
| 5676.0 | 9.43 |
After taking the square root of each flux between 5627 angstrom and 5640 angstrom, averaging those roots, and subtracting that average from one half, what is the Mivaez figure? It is -2.53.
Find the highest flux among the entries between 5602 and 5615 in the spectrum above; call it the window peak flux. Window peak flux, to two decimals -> 9.85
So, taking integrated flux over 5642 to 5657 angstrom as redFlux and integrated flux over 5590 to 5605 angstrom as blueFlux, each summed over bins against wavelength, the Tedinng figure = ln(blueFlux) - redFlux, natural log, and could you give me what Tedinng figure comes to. -137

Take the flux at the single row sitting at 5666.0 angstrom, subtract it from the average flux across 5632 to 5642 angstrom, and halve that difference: 0.19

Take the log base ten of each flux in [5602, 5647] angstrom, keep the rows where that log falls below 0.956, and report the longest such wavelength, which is 5628.5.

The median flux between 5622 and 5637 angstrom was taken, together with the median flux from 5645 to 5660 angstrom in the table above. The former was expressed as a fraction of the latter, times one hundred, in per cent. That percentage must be 100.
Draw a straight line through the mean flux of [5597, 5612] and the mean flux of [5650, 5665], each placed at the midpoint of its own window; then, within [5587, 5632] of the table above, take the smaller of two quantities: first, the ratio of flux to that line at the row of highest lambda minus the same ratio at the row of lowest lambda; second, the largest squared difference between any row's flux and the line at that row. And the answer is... 0.10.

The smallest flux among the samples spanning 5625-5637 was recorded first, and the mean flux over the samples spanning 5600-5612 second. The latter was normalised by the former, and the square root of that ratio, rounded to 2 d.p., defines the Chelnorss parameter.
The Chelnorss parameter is 1.00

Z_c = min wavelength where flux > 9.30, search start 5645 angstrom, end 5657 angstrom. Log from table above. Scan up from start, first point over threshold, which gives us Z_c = 5646.0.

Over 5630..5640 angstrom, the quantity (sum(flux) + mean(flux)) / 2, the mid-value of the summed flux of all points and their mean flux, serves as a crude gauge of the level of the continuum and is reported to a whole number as 23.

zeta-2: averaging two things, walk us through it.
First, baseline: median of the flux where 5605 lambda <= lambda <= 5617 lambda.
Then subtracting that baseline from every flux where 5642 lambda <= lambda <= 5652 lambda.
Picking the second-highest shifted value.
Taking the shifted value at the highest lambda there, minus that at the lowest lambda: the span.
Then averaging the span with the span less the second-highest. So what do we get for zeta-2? -0.13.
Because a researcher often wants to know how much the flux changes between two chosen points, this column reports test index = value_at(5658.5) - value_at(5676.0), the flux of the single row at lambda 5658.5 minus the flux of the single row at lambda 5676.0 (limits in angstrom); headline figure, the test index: -0.65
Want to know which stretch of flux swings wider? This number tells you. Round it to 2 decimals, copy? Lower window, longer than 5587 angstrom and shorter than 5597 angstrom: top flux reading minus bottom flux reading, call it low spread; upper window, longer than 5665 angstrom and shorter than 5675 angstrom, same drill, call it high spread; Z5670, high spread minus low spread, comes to -0.55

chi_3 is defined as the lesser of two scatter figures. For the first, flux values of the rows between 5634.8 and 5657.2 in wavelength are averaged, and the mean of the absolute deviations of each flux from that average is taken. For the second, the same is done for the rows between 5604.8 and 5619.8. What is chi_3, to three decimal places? 0.147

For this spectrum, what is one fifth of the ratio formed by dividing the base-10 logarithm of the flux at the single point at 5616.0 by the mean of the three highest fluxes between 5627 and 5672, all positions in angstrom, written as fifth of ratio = 0.0203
